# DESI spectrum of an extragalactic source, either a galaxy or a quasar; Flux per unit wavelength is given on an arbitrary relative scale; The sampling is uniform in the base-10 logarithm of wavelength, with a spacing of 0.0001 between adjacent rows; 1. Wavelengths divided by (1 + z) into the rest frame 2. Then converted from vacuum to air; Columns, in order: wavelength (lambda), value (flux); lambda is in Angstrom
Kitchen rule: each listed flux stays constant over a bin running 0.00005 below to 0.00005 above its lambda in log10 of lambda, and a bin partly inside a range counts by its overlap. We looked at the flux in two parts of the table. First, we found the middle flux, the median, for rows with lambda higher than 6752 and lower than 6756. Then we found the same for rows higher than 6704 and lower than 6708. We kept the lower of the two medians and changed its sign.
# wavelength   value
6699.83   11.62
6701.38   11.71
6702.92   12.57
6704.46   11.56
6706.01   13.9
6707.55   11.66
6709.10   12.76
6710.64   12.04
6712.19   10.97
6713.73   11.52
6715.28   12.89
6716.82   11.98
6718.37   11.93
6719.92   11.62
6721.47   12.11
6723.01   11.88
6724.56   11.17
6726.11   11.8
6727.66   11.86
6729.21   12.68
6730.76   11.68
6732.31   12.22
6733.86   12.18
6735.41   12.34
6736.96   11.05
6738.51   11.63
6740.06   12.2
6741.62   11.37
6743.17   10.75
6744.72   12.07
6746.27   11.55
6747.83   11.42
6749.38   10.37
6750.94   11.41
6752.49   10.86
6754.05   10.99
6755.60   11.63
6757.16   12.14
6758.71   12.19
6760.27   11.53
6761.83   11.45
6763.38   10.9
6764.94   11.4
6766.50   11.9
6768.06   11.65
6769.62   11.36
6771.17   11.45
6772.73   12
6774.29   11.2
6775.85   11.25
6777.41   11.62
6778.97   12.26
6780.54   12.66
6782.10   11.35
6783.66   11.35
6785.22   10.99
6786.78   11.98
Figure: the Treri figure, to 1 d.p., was -11.0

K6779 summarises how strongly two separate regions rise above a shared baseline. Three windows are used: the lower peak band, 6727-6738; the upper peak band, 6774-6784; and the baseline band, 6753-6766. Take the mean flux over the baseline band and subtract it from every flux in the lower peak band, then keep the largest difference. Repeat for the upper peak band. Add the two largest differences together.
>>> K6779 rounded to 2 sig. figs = 2.3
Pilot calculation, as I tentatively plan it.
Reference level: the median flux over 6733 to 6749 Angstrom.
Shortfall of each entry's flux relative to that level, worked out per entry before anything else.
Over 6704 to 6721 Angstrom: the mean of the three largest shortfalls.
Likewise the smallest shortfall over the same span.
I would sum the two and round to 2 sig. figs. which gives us -2.1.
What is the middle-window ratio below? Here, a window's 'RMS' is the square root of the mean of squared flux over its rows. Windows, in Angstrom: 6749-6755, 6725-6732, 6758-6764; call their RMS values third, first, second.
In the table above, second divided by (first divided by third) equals 10.5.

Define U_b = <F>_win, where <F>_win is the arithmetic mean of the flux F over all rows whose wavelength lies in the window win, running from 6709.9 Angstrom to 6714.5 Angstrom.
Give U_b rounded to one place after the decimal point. 11.5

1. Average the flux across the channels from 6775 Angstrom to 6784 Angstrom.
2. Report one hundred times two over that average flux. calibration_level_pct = 17.0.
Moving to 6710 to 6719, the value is 16.8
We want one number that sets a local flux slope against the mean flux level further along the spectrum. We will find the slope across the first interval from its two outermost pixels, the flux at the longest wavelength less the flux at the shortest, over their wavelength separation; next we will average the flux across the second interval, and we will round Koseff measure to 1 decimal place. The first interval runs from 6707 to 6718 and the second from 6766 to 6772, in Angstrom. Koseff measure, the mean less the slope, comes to 11.6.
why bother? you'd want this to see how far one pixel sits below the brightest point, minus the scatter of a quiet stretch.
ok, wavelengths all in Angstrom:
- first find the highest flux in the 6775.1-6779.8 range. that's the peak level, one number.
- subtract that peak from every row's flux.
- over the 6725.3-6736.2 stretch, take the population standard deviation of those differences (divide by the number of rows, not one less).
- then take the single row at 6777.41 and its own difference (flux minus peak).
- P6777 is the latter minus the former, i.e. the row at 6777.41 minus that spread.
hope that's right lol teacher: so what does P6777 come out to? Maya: -1.0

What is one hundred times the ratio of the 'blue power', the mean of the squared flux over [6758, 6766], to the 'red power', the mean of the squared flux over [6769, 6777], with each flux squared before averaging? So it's 101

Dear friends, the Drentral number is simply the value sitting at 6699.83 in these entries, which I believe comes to 11.62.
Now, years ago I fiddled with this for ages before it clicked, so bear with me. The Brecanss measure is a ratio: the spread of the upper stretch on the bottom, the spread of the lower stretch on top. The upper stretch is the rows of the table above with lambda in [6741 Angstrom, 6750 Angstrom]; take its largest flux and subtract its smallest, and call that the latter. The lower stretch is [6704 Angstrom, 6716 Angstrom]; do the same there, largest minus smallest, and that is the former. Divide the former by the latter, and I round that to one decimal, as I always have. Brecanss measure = 1.7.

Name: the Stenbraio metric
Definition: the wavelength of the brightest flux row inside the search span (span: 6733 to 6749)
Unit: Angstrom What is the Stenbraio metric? 6735.41 Angstrom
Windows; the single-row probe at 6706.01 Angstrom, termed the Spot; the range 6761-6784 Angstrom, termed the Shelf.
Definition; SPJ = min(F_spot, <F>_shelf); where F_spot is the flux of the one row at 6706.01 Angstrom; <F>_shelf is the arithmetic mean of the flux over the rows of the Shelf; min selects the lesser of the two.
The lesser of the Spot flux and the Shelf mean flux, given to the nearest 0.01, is 11.59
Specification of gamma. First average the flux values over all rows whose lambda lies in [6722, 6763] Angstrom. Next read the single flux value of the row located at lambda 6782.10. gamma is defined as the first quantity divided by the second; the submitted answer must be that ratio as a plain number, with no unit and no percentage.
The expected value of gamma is 1.02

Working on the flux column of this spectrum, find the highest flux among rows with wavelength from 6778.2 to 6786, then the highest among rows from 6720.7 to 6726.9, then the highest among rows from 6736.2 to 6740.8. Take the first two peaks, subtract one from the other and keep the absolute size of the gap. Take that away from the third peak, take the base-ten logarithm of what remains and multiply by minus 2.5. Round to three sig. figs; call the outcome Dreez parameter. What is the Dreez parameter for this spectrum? -2.67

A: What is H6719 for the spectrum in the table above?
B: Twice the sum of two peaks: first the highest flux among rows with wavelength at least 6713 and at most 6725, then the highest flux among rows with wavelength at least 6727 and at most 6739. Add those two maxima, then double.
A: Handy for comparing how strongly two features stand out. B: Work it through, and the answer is 51.1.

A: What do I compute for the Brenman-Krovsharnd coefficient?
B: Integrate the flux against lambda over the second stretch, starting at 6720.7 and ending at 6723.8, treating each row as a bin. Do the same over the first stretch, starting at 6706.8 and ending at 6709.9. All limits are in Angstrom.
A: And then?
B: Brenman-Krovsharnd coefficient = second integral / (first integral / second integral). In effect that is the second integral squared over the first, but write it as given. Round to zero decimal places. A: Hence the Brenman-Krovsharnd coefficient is 37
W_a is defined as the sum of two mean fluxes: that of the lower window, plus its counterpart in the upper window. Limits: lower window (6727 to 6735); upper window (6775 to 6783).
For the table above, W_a 23.95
